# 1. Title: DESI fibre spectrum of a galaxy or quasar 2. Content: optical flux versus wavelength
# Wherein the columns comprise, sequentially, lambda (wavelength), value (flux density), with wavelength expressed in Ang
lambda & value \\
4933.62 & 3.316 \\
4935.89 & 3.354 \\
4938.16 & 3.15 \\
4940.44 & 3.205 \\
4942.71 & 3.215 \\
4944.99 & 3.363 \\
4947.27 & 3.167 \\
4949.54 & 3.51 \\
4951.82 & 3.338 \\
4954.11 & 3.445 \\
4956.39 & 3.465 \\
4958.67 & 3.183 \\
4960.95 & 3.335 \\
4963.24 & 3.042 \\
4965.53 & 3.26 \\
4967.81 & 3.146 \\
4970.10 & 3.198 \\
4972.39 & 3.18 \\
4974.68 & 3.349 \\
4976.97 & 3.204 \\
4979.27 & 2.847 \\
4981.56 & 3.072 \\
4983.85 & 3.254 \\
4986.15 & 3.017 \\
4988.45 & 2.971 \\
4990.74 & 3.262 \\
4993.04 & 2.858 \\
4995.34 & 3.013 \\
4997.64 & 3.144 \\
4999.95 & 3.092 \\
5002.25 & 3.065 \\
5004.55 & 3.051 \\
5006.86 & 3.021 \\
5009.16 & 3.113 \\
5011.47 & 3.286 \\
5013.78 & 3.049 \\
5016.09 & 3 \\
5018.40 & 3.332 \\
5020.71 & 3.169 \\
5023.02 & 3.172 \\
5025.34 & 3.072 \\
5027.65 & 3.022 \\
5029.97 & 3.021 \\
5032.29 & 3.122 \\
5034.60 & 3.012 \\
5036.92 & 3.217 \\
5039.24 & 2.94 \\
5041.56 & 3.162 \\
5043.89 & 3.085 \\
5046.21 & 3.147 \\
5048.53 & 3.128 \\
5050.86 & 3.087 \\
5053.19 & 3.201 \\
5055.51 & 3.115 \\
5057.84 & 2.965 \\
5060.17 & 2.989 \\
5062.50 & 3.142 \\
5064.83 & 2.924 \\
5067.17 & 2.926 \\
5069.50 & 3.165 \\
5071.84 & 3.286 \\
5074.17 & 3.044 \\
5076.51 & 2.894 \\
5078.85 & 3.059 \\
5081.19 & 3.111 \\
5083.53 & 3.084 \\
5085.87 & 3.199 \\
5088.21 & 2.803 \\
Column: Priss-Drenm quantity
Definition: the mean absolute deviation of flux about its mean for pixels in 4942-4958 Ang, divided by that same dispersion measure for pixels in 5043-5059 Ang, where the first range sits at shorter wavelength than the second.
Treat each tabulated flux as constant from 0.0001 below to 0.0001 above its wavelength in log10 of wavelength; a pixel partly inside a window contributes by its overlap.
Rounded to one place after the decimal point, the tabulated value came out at 2.0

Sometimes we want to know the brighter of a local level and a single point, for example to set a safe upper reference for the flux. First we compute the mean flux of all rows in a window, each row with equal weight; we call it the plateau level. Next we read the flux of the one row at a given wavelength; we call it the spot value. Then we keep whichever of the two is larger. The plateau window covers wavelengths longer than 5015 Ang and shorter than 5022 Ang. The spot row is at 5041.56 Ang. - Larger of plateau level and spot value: 3.17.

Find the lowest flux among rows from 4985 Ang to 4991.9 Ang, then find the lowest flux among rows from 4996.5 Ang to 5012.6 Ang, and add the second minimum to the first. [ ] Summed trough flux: 6.0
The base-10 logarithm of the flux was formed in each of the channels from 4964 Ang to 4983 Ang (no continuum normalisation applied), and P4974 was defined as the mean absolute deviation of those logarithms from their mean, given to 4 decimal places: 0.0142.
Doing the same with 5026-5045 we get 0.0104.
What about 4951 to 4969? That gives 0.0158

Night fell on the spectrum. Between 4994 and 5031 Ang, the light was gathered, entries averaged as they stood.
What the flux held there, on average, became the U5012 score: 3.10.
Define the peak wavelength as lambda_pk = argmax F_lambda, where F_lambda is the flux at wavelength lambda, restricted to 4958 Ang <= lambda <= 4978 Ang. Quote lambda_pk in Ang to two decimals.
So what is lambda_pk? 4974.68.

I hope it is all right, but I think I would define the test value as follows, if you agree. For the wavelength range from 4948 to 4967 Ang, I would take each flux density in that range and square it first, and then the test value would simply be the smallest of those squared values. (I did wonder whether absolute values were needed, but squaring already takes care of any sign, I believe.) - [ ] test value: 9.3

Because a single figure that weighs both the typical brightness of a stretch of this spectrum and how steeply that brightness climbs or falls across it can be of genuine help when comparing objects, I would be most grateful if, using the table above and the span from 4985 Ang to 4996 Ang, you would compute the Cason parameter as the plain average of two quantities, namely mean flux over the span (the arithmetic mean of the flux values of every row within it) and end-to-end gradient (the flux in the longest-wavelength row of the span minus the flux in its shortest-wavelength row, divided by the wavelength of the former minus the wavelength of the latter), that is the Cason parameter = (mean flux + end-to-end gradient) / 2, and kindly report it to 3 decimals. 1.512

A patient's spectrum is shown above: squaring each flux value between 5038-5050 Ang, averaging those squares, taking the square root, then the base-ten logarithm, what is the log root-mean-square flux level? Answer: 0.490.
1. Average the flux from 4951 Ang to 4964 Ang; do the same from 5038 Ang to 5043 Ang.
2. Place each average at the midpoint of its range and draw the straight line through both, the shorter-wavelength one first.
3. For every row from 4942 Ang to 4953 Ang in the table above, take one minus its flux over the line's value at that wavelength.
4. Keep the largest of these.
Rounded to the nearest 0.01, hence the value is 0.05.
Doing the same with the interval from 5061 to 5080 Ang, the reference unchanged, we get 0.02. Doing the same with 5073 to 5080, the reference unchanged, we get 0.02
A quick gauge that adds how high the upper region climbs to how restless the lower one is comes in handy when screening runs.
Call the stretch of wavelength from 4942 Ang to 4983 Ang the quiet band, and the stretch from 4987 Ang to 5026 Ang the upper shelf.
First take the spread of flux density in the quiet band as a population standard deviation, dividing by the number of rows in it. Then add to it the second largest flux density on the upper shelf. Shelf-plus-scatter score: 3.45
